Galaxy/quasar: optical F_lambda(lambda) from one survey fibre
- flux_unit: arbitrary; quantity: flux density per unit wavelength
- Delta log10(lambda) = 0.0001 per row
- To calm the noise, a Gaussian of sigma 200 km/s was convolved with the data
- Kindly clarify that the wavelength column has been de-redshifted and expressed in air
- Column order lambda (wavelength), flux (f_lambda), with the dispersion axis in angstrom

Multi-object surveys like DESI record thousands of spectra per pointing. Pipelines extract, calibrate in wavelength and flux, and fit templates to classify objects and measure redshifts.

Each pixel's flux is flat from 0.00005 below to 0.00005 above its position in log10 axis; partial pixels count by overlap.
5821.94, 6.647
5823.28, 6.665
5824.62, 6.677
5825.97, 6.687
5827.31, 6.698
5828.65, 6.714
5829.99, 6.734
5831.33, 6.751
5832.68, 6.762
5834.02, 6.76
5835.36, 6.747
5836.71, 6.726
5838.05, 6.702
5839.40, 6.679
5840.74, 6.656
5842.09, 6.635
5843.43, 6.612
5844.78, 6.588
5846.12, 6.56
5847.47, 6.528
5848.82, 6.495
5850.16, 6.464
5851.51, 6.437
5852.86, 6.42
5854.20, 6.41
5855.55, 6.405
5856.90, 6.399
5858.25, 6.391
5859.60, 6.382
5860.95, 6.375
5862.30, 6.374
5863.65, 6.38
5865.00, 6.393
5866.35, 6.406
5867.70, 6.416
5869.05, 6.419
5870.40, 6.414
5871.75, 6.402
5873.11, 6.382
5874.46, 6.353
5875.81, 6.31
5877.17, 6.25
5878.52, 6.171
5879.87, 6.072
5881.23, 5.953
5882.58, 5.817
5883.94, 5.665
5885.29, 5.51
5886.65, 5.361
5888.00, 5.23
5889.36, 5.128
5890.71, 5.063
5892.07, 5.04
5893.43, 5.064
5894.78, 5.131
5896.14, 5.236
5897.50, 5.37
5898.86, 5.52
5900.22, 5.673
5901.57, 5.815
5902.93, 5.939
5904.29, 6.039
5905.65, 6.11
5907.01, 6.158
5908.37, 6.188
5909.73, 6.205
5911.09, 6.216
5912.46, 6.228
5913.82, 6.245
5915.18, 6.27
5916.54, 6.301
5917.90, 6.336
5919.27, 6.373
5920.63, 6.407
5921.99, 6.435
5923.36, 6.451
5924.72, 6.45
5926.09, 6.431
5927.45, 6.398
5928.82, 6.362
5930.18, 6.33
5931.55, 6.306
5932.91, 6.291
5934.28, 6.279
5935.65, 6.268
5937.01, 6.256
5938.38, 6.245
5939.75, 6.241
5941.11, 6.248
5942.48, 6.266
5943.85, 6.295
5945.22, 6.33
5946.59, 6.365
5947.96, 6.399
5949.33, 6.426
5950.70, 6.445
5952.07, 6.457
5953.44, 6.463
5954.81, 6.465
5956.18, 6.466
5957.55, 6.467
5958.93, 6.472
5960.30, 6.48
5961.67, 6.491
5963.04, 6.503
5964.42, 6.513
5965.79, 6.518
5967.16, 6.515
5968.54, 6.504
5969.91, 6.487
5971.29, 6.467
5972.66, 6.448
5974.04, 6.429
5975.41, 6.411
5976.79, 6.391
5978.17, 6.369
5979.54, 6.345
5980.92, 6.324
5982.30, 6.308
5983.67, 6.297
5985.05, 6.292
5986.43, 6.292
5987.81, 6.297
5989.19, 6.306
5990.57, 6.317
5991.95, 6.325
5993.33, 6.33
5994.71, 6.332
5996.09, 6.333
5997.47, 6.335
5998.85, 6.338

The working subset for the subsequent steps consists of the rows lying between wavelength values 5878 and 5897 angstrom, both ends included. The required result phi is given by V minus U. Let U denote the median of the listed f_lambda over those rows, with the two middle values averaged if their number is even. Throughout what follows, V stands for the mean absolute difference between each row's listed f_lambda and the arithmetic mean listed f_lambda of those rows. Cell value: -5.0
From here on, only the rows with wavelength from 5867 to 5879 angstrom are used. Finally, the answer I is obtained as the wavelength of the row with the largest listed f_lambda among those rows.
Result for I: 5869.05 angstrom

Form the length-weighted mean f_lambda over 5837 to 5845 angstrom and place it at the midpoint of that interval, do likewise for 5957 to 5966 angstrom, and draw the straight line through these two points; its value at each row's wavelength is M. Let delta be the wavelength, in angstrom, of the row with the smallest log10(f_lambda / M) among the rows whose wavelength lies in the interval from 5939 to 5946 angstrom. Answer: 5939.75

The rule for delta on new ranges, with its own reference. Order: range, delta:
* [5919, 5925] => 5919.27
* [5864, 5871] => 5865.00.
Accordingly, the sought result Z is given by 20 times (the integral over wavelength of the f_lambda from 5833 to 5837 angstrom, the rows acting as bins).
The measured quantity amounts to 540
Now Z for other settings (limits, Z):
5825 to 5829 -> 535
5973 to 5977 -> 513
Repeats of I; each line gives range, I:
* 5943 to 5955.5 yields 5954.81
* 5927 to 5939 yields 5927.45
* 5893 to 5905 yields 5904.29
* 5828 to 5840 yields 5832.68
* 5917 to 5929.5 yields 5923.36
